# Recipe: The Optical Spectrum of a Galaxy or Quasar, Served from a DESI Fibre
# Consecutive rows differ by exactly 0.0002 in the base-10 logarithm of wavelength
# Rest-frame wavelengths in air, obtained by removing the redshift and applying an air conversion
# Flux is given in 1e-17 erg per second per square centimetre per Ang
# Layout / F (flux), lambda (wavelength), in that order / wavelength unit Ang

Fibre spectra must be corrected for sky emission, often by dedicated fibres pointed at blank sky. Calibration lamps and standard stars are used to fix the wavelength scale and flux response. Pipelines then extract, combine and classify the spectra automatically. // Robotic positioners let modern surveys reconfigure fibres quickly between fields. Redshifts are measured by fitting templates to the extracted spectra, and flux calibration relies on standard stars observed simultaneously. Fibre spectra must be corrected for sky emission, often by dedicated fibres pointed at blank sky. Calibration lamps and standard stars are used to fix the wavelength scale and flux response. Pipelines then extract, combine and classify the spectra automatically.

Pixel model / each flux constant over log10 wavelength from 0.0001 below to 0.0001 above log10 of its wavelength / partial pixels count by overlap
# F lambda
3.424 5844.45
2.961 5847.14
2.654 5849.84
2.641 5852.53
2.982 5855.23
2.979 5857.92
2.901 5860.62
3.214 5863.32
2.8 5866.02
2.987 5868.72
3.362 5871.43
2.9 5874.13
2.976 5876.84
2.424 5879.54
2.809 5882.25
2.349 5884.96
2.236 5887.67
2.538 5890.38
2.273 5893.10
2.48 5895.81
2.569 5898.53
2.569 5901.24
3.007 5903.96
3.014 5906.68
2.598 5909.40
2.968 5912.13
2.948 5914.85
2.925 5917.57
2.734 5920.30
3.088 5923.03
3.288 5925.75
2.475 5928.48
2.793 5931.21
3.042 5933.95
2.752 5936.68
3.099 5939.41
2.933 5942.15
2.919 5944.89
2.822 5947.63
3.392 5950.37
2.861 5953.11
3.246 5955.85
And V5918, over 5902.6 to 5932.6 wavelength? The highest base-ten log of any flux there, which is 0.52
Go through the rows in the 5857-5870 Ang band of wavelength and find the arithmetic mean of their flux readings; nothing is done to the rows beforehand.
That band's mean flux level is 2.98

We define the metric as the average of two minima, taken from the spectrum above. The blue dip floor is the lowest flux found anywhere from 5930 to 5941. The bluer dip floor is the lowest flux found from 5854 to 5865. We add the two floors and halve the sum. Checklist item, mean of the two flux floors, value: 2.83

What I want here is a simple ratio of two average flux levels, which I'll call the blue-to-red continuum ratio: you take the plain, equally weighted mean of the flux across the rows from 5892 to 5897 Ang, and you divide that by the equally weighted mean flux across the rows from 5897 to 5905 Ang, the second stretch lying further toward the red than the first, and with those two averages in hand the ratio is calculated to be 0.88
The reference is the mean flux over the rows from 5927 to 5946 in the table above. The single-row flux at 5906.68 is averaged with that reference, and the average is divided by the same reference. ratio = 1.03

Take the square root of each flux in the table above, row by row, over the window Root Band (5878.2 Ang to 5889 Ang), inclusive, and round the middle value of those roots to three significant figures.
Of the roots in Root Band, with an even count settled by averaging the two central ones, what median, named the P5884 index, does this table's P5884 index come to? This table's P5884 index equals 1.54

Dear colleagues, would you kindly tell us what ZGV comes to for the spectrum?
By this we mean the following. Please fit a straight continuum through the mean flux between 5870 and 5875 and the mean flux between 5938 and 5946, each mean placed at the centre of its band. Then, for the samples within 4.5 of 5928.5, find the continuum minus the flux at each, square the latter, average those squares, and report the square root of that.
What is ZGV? 0.4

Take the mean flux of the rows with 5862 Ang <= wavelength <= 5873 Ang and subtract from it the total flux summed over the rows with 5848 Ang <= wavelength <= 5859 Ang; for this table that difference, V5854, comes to -8.17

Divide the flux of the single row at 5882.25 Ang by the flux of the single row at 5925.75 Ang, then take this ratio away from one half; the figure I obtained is -0.4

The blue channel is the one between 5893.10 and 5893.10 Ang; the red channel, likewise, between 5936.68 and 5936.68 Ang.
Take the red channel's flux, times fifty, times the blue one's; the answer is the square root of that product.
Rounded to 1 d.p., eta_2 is 17.7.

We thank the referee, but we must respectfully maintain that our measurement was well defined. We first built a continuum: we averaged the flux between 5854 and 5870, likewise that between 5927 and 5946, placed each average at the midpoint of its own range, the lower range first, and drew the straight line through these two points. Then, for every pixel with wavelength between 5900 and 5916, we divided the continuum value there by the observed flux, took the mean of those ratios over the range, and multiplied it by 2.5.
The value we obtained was 2.56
